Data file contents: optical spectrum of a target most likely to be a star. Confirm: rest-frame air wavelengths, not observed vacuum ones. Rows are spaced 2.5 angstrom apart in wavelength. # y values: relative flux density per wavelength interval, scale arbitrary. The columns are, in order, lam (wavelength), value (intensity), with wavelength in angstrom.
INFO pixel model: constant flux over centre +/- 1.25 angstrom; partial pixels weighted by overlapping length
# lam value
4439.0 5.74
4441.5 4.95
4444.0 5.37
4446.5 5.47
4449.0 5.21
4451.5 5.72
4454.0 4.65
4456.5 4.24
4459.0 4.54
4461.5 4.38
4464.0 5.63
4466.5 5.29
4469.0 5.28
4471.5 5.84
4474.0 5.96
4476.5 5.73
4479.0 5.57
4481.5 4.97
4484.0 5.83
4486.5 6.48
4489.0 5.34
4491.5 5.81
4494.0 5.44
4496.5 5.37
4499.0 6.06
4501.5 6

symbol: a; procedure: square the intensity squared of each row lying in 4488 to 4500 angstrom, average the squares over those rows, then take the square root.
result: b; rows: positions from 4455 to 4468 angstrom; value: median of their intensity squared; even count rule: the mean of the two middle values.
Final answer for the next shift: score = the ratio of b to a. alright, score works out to 0.65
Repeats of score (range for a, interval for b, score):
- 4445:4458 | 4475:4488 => 1.24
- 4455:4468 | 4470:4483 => 1.36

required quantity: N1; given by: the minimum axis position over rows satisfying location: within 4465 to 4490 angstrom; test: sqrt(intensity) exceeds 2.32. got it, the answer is 4471.5 angstrom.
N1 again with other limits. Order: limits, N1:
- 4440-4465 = 4446.5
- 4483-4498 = 4484.0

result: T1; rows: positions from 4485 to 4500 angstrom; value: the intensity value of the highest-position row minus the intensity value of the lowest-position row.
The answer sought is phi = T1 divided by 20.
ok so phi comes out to -0.021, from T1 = -0.4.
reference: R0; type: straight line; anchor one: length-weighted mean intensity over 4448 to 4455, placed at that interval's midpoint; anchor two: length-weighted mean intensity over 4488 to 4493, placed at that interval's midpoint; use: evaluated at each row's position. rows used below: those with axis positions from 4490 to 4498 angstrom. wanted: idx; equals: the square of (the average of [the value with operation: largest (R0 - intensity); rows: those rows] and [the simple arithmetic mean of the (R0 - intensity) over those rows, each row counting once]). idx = 0.03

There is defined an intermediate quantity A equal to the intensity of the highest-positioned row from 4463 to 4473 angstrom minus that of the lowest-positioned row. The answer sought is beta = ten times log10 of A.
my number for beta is -7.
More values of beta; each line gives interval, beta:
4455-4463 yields -9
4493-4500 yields -2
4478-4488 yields 0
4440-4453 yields -1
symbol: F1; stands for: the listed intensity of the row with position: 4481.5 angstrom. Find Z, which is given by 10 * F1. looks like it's 49.7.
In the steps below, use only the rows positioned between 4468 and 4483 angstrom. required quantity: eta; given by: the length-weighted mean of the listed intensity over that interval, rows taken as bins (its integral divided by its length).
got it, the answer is 5.57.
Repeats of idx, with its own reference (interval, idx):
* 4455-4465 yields 0.65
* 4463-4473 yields 0.00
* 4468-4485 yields 0.04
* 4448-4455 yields 0.09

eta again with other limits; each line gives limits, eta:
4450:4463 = 4.73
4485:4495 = 5.78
